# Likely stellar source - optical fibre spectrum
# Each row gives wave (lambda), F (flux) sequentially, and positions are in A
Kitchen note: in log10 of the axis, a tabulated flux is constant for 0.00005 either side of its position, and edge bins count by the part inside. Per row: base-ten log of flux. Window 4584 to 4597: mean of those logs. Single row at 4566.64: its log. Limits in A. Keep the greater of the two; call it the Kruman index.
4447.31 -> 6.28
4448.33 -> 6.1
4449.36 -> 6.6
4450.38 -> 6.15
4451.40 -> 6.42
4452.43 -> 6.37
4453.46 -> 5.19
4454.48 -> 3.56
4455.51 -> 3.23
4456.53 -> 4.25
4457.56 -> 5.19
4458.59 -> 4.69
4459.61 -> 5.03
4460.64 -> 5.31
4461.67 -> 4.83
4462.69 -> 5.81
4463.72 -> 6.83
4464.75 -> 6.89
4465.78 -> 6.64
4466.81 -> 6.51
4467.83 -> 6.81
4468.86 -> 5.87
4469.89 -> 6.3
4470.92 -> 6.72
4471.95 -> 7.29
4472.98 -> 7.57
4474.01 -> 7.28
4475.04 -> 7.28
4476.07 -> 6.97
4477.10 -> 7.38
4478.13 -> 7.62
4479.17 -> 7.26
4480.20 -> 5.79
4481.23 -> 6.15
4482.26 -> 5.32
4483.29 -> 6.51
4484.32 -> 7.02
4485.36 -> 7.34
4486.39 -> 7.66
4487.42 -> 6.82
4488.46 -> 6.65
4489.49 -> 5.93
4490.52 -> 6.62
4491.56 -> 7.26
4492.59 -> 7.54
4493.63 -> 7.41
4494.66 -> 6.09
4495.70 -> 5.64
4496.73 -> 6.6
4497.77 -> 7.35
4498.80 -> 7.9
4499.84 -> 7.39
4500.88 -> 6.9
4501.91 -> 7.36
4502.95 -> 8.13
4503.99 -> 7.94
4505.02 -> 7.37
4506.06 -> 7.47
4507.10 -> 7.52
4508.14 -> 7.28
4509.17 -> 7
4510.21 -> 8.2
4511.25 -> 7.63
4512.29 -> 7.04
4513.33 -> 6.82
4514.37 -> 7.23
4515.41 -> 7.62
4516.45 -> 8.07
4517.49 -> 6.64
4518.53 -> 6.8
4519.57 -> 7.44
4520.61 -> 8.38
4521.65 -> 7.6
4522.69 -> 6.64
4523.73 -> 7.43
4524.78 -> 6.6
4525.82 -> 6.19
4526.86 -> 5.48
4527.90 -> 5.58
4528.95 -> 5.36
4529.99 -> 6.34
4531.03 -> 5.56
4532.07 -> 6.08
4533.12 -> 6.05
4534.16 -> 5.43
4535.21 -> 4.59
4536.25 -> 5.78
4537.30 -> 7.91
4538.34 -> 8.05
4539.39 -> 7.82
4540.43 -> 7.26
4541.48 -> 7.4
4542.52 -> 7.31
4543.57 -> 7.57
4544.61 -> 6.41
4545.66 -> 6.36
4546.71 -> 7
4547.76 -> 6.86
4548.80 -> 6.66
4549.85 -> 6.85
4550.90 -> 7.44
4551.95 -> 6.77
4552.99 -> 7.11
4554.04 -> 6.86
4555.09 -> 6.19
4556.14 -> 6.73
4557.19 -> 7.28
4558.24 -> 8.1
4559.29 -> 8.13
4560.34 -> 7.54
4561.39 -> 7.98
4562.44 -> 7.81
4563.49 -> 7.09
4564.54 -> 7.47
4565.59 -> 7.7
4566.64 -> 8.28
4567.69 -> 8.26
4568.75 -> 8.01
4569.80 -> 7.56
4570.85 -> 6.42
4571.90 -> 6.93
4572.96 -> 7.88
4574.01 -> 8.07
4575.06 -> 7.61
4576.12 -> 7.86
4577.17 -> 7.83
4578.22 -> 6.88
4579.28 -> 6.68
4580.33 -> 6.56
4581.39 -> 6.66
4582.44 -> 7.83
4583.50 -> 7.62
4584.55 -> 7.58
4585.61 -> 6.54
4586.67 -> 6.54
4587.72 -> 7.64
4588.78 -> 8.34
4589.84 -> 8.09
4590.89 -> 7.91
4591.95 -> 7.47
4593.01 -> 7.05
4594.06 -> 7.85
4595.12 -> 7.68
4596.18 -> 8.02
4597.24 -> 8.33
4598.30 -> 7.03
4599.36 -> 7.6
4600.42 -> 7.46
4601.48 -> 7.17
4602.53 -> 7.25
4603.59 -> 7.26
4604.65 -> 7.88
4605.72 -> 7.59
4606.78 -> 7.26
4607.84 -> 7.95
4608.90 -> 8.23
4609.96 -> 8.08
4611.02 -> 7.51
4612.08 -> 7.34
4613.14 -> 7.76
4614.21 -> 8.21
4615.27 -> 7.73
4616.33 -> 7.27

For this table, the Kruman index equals 0.92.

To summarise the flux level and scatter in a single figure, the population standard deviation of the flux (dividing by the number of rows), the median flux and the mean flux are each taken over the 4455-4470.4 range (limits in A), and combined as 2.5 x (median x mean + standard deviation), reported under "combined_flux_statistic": 84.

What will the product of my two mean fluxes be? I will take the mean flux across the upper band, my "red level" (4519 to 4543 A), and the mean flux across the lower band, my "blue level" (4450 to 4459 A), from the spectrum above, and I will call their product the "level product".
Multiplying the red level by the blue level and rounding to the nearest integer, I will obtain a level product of 33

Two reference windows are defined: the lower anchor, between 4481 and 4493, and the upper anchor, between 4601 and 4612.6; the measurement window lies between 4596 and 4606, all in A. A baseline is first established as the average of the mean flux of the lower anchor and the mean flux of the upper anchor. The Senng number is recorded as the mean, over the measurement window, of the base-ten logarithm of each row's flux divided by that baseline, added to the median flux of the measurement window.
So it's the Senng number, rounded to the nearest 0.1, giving 7.5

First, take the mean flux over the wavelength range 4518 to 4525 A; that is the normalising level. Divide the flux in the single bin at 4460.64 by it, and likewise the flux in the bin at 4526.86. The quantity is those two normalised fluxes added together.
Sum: 1.48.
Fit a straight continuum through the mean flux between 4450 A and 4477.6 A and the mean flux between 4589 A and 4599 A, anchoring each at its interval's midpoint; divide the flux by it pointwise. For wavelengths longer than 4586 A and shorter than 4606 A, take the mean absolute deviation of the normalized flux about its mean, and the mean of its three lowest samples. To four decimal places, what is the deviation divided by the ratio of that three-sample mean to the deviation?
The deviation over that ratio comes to 0.0029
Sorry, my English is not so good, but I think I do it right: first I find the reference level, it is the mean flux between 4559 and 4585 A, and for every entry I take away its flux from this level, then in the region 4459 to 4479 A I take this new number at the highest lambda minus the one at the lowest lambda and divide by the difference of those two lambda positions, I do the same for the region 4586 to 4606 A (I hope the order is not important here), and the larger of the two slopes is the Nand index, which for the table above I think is -0.055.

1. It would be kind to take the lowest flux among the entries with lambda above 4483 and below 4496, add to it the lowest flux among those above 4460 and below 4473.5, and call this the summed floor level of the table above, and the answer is 10.5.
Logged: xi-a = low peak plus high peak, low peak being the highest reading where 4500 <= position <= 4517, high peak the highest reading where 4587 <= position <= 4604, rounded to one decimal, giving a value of 16.5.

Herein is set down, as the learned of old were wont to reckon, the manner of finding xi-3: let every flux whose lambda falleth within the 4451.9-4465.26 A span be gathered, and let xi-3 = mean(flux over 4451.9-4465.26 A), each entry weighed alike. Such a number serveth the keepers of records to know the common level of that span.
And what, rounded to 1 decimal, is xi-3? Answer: 5.2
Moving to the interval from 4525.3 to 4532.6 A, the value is 5.8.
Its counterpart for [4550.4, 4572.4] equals 7.4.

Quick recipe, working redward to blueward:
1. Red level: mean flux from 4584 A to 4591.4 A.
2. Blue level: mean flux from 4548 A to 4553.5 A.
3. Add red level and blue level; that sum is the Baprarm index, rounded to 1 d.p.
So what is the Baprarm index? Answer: 14.5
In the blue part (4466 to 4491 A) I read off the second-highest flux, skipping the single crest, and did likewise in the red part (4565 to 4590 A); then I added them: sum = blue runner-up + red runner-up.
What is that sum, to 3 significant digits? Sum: 15.9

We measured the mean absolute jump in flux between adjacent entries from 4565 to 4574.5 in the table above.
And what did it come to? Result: 0.51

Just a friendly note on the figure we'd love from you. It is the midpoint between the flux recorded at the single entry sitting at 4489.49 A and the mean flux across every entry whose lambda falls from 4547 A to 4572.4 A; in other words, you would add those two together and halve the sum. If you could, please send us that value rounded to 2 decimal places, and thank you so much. 6.63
